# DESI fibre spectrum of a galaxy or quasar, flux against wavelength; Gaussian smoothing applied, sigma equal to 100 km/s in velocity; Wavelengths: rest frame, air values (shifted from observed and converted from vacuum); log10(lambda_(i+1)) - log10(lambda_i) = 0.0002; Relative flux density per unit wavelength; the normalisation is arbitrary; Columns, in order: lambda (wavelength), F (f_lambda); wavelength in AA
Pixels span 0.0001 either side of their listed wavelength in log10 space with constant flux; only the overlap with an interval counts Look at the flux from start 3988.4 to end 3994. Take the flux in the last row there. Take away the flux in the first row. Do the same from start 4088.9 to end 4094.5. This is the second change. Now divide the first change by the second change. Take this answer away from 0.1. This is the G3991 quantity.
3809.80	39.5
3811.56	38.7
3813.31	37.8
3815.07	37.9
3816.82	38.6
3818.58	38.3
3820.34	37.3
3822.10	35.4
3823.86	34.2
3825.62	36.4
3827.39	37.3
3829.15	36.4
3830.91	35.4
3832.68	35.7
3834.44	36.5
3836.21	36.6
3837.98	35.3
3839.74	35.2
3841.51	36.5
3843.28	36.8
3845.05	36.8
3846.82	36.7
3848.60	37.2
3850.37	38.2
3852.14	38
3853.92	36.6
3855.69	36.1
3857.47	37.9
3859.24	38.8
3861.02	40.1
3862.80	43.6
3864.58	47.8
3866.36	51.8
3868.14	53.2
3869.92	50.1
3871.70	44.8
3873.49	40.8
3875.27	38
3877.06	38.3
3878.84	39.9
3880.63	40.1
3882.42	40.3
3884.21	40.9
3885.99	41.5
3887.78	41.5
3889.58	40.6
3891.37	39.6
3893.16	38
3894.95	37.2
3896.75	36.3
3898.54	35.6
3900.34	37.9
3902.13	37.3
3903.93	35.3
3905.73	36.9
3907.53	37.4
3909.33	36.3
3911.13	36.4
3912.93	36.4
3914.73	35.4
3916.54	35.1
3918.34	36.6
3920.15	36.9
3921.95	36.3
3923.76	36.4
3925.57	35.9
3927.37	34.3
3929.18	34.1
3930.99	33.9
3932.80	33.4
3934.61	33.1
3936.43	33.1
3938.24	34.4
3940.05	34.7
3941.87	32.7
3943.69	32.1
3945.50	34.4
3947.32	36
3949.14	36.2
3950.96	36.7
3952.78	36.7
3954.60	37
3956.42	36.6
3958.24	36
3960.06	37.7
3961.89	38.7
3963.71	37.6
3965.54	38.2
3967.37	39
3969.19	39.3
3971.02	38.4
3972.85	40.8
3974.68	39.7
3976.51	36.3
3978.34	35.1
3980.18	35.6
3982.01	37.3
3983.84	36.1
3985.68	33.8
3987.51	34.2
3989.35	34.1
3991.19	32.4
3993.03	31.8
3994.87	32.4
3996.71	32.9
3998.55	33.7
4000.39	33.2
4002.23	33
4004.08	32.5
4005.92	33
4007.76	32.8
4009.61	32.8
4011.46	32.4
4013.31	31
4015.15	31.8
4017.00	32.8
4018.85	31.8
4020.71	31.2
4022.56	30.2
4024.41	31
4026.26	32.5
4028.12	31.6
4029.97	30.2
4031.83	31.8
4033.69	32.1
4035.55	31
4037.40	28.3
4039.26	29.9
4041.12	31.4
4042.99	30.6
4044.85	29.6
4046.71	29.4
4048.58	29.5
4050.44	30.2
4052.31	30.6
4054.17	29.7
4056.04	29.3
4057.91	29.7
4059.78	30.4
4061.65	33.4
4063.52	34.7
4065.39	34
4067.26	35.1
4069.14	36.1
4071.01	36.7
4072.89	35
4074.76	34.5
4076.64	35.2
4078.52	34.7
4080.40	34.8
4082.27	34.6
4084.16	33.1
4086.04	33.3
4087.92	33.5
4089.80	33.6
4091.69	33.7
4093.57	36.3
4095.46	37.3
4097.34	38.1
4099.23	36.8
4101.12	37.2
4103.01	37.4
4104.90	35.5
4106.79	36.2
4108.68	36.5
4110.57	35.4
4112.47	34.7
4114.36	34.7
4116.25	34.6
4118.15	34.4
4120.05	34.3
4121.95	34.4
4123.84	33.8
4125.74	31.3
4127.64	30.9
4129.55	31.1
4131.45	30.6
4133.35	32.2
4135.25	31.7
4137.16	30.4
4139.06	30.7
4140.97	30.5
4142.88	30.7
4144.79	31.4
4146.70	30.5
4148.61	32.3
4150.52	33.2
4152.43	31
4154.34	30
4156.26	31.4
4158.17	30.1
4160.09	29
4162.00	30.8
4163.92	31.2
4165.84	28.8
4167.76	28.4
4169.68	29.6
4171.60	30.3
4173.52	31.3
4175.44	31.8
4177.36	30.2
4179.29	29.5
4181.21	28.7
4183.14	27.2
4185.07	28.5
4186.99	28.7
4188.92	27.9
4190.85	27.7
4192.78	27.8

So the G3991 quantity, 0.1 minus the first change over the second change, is 1.0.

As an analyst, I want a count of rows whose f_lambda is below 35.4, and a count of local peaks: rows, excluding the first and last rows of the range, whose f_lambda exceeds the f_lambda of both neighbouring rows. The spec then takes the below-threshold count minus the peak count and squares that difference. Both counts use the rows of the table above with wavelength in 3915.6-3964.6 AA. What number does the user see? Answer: 49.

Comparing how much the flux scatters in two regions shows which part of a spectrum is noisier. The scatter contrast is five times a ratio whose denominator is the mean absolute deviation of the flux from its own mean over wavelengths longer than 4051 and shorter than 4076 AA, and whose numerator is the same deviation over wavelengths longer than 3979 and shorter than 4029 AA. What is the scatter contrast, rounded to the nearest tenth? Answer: 2.4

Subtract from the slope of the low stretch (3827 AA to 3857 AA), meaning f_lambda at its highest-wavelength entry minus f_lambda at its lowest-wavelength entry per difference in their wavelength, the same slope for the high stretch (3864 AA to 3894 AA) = 0.30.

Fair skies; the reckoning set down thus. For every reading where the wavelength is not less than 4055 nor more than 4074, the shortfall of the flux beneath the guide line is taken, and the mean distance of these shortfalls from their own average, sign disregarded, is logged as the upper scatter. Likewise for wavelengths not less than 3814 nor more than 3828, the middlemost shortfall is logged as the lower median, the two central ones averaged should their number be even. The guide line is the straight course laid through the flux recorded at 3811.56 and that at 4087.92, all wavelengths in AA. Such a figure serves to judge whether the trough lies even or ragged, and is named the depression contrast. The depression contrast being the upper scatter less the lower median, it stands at 1.1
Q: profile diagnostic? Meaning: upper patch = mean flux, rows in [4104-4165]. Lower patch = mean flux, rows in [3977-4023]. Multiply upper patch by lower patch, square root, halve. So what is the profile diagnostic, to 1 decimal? 16.4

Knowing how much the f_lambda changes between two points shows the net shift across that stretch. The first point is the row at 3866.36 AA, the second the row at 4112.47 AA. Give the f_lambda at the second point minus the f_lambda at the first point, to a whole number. -17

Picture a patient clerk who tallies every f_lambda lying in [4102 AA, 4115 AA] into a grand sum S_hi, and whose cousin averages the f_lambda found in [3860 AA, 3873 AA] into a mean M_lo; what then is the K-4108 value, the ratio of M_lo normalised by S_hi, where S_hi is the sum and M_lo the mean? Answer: 0.19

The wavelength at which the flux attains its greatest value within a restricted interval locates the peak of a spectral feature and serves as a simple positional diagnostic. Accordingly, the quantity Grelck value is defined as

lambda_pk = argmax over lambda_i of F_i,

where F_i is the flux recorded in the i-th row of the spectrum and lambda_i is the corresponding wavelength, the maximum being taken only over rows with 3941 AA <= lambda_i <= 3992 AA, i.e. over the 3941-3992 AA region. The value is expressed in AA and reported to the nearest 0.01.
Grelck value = 3972.85 AA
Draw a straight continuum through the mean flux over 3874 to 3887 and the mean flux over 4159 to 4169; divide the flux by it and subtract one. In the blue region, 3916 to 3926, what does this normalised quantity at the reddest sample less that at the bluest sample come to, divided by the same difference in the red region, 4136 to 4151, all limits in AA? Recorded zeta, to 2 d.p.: 0.26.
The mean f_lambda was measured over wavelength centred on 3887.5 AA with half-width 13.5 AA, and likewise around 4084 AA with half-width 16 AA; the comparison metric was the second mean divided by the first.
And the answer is 0.90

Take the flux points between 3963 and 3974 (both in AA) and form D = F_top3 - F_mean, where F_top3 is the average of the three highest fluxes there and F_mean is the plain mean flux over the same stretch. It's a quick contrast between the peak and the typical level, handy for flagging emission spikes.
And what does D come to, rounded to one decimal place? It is 0.8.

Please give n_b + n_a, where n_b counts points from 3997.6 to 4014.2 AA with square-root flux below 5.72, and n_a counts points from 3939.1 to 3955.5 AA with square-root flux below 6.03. 9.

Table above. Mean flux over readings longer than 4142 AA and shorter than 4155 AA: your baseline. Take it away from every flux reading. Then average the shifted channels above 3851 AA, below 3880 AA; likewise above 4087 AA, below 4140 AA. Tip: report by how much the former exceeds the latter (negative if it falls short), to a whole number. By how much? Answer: 8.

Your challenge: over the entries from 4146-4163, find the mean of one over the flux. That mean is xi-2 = 0.0324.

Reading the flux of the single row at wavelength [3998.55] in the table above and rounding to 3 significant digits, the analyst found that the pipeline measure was 33.7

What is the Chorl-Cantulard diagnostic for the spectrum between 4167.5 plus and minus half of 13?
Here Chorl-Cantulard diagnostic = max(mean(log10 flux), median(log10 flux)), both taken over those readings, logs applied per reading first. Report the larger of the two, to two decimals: 1.48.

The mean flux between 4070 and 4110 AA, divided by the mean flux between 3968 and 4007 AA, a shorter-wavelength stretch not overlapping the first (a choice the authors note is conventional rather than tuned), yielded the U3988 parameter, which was 1.01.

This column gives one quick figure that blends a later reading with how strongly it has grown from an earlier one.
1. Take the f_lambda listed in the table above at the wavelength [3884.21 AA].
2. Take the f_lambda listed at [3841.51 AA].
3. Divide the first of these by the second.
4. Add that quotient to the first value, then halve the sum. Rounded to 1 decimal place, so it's 21.0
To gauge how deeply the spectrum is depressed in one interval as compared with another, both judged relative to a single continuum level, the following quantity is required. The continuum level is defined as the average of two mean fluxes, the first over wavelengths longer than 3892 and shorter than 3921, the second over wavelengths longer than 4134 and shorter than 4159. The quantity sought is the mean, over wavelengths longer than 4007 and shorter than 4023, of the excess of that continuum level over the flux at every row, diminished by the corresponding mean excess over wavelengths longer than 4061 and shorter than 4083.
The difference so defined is 3.0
